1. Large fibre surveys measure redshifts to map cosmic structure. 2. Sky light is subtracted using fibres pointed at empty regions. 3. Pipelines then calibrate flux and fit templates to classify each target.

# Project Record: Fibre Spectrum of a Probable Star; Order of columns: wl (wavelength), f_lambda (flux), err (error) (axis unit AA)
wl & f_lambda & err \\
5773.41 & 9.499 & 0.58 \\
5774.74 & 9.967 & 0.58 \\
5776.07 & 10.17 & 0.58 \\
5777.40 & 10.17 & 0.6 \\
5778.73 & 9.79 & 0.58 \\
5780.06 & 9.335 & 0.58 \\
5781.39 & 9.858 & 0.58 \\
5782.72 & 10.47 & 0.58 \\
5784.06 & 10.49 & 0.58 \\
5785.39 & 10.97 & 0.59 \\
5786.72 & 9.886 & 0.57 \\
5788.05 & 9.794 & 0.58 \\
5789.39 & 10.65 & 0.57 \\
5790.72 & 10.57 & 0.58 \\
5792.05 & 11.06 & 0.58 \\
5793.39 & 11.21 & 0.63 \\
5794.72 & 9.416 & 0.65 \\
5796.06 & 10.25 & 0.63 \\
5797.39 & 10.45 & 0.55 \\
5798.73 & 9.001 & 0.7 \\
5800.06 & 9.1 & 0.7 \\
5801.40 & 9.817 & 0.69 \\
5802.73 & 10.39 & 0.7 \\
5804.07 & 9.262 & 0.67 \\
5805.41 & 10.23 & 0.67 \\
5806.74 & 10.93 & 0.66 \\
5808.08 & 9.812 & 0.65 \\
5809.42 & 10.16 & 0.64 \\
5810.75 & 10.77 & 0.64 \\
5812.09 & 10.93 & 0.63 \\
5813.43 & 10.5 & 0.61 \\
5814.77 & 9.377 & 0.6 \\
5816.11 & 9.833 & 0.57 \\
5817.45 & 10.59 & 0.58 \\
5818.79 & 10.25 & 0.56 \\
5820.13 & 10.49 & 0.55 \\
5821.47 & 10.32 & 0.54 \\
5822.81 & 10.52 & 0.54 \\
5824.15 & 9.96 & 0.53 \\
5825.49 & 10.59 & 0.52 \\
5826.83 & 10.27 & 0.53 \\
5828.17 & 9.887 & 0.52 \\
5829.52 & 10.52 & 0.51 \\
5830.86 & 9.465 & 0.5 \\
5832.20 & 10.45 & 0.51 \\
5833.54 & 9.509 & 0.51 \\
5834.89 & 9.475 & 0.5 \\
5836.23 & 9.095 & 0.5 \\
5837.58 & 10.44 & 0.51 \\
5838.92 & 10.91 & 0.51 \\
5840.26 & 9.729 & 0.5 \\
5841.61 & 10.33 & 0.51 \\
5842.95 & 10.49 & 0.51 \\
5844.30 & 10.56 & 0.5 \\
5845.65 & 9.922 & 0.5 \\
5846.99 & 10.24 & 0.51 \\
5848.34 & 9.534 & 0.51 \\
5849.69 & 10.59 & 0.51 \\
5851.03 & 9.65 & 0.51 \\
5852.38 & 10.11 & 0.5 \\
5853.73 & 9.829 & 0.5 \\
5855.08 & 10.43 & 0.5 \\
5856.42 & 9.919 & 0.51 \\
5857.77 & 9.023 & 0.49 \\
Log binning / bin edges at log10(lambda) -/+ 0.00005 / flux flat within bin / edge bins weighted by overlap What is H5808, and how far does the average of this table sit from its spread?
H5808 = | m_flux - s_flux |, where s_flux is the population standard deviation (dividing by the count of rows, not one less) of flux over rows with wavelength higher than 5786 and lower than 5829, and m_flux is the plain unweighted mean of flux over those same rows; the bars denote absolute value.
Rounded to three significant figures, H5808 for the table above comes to 9.64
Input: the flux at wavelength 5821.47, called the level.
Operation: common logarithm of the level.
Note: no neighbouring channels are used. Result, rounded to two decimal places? 1.01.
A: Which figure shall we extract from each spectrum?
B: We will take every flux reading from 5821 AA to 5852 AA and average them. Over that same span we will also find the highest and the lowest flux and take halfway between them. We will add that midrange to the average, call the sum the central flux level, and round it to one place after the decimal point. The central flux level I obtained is 20.1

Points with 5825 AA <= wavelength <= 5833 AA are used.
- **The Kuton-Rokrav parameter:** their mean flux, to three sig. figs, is 10.2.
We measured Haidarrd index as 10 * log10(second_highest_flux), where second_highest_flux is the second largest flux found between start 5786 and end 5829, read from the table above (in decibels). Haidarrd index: 10.44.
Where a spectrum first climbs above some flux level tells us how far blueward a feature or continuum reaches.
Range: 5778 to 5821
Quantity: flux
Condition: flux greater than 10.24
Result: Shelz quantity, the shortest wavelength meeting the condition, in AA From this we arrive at 5782.72 AA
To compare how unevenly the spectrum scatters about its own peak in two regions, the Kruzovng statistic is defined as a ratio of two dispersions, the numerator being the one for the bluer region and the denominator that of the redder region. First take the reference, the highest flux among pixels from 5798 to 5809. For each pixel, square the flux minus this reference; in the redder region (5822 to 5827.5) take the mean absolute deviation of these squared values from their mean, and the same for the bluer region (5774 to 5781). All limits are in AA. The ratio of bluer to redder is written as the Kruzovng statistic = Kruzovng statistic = 2.16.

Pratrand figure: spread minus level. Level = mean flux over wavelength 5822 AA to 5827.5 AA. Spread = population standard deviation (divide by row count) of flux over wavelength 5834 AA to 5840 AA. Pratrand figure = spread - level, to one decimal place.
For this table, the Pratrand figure -9.6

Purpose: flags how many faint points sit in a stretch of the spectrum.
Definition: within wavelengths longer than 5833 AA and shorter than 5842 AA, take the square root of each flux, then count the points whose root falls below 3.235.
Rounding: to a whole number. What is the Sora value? 6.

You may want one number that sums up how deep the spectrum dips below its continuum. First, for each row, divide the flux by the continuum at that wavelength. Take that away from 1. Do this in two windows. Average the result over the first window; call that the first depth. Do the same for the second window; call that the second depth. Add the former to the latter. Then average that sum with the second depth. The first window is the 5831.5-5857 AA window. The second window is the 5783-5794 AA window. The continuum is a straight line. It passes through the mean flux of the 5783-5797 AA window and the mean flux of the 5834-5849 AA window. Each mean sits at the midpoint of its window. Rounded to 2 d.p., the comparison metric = -0.01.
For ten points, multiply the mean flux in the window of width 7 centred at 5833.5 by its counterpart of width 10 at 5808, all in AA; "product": 99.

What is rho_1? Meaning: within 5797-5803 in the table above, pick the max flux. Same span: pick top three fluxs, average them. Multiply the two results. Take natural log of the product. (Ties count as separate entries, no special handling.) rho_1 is 4.67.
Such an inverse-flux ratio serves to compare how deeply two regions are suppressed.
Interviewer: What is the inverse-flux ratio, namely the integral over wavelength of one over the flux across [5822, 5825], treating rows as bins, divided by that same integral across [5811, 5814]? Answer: 1.0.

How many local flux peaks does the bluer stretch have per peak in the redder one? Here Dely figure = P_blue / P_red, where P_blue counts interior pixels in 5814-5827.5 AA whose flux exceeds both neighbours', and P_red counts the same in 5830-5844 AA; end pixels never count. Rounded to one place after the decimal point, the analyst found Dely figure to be 2.0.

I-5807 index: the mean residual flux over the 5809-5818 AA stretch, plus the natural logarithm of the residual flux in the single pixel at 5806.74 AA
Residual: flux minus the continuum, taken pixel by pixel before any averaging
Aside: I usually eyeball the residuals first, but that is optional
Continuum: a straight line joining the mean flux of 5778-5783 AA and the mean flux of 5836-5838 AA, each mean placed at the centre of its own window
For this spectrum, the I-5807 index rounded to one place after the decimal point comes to 0.6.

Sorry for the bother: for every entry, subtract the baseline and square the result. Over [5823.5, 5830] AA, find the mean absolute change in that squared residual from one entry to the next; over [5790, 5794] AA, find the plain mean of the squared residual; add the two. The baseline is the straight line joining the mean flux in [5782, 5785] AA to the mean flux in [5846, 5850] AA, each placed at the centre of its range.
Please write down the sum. 0.4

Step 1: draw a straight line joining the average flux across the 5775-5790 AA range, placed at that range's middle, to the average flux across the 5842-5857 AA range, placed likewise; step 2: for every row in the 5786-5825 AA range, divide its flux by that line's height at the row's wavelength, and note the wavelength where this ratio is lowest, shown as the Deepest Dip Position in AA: 5798.73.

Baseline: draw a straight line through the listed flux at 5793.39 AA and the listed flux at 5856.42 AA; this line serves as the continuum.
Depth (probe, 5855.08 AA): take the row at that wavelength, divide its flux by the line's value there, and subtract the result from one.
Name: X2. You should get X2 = -0.049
